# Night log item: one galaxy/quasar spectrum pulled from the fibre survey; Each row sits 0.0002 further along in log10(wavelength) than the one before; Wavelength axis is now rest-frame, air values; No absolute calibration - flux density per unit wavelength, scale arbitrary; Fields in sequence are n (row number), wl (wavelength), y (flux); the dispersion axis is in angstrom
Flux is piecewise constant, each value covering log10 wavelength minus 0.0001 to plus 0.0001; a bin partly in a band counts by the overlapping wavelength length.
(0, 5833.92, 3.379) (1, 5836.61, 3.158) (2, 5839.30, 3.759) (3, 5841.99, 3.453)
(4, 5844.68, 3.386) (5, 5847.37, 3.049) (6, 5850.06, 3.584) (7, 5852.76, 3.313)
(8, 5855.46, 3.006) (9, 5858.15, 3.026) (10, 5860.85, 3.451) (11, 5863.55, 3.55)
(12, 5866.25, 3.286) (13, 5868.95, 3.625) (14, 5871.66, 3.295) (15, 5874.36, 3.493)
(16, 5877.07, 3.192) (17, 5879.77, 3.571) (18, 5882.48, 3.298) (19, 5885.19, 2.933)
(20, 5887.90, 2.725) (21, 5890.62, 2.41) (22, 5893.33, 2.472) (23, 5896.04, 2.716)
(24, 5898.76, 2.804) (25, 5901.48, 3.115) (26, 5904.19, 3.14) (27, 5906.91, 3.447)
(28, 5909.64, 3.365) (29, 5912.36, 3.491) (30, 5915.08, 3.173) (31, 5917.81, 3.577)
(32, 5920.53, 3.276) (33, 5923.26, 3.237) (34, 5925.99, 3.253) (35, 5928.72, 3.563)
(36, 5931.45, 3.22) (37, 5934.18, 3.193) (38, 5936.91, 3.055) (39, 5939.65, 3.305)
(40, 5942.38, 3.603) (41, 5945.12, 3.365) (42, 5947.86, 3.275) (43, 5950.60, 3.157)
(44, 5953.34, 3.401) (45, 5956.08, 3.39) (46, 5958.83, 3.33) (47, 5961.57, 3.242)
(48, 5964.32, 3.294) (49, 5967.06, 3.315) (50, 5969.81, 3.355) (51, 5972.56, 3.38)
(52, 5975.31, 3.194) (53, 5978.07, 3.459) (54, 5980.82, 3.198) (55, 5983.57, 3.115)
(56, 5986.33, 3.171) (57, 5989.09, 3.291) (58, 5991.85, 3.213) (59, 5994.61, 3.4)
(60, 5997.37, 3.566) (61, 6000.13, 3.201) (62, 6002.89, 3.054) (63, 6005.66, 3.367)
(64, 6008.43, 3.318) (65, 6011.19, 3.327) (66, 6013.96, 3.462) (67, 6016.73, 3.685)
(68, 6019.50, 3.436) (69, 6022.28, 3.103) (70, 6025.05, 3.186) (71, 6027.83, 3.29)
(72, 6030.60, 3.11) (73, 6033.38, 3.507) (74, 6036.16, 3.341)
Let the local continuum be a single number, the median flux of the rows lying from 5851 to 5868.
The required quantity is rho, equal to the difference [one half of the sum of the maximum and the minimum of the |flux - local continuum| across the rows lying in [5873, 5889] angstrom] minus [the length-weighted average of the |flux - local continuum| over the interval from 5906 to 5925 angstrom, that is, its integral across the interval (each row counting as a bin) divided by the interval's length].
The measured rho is 0.16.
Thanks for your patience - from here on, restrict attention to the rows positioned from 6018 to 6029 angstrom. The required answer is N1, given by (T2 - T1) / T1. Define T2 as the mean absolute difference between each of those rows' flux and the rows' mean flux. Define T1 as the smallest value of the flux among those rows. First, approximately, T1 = 3.103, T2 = 0.109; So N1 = -0.965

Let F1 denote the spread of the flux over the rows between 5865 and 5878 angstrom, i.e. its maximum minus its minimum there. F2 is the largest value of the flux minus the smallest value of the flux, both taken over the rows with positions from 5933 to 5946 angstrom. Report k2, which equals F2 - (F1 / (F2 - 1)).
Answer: 1.5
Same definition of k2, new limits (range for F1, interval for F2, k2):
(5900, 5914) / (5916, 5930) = 0.9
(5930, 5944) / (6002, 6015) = 1.3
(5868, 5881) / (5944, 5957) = 0.8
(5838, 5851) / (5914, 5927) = 1.6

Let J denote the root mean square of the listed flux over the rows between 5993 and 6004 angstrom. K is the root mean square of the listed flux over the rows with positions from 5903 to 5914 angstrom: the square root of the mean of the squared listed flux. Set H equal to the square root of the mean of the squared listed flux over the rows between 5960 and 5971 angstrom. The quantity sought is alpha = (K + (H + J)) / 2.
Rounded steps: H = 3.30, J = 3.31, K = 3.36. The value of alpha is 4.99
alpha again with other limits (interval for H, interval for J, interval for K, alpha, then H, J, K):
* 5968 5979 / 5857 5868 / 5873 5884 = 5.04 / 3.35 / 3.33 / 3.39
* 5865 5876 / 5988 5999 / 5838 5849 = 5.11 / 3.43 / 3.37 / 3.42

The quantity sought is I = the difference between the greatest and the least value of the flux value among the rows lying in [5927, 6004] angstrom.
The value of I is 0.5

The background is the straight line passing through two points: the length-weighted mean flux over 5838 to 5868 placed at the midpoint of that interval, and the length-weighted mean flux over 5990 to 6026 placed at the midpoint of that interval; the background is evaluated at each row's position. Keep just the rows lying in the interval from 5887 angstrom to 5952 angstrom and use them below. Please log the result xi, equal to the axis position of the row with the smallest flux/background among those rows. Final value 5890.62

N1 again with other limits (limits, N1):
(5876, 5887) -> -0.937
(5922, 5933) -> -0.962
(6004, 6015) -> -0.986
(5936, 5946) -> -0.950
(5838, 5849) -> -0.936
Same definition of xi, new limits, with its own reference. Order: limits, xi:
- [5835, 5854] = 5847.37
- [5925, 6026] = 5936.91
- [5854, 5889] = 5887.90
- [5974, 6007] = 6002.89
